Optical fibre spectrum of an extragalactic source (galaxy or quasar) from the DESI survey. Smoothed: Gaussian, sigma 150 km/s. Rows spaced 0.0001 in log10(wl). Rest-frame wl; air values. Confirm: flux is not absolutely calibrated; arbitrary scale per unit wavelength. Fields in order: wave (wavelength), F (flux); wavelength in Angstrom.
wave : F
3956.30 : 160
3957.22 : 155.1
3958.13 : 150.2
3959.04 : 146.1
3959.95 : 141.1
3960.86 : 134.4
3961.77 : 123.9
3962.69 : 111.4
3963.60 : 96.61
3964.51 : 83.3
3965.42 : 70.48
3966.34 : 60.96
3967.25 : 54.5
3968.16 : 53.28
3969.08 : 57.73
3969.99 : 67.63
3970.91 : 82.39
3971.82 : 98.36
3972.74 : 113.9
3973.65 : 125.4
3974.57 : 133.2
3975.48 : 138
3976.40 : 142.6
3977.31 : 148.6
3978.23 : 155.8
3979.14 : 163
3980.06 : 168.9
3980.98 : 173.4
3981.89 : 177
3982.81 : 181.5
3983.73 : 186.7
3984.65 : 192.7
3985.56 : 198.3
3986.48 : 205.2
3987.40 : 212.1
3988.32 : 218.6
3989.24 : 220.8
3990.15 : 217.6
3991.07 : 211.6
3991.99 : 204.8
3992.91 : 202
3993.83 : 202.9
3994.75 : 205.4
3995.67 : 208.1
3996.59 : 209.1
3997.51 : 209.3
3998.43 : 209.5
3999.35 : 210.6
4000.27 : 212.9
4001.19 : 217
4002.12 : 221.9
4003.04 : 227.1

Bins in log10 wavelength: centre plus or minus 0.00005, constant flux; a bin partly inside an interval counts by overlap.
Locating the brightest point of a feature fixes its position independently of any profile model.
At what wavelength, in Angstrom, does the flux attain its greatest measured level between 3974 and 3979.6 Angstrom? 3979.14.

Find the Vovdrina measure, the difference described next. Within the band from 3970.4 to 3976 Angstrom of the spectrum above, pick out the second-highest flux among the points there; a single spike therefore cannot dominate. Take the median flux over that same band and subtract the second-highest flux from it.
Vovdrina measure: -14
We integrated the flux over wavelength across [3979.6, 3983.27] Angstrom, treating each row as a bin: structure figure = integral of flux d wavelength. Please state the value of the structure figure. 642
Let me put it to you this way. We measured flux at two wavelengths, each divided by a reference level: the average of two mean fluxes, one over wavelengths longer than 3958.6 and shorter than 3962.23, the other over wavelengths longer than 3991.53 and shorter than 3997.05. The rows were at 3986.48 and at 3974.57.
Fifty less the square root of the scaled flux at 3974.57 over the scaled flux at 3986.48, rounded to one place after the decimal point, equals 49.2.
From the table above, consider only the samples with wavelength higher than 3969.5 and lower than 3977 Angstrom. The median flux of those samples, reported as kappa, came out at 120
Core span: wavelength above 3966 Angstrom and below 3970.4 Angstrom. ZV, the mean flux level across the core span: 59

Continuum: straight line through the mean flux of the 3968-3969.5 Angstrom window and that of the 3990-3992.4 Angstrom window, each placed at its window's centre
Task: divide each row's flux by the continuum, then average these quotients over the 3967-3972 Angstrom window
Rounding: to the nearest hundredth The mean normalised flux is 1.11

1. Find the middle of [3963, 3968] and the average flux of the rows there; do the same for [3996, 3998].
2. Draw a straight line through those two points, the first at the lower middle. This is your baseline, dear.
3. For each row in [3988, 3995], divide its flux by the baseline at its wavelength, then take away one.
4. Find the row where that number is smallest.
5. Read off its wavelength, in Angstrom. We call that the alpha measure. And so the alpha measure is 3994.75 Angstrom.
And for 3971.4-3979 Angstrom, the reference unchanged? 3971.82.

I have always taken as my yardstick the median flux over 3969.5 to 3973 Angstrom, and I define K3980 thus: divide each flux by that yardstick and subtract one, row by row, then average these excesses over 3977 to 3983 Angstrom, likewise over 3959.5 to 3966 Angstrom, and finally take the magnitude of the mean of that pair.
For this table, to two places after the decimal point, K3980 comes 0.52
